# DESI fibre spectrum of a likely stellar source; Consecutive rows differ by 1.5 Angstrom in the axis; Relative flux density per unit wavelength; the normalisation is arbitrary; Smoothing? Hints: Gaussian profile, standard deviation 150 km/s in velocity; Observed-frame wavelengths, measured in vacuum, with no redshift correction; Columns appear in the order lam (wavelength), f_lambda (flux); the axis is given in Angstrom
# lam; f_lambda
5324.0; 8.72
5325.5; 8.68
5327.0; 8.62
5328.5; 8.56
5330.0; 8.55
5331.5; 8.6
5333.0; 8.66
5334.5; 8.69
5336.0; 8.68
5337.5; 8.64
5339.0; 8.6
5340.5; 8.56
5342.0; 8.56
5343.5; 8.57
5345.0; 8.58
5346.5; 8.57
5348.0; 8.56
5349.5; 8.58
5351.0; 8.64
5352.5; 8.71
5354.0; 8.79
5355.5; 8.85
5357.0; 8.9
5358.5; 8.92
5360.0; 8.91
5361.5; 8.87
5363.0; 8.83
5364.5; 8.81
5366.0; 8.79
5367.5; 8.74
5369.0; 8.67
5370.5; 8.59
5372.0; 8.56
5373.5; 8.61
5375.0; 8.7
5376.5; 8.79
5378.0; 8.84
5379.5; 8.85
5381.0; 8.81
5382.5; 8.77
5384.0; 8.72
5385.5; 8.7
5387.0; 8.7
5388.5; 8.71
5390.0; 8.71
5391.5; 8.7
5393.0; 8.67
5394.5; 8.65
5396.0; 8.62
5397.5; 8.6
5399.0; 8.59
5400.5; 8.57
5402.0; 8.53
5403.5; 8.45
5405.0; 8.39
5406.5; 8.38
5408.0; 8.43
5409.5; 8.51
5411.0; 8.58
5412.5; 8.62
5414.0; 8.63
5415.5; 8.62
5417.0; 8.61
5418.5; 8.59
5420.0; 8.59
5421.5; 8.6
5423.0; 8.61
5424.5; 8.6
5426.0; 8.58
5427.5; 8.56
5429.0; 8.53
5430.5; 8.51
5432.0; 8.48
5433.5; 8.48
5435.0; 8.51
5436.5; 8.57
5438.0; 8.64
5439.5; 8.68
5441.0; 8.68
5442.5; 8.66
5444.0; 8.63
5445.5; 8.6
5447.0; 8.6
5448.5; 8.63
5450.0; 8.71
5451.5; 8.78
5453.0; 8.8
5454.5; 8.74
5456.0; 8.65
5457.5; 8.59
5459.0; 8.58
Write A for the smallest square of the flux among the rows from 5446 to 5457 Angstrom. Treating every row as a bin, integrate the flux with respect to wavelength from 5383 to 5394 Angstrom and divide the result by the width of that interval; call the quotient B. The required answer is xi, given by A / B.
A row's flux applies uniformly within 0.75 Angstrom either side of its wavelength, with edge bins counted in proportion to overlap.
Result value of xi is 8.50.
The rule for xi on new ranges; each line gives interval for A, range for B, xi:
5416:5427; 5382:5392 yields 8.45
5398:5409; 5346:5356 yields 8.10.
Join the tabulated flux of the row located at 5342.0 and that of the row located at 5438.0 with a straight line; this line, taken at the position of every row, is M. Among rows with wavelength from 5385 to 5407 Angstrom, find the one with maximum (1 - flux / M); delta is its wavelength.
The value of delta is 5406.5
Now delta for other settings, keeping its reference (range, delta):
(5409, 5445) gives 5433.5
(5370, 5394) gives 5372.0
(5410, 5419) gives 5411.0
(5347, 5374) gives 5372.0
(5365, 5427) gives 5406.5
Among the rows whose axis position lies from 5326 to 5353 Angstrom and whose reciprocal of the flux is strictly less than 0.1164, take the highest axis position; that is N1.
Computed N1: 5352.5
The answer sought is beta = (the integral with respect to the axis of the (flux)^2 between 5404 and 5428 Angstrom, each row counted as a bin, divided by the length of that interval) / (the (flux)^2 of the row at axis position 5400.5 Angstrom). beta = 1.00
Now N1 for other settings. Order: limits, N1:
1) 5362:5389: 5388.5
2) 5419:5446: 5445.5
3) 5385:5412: 5397.5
